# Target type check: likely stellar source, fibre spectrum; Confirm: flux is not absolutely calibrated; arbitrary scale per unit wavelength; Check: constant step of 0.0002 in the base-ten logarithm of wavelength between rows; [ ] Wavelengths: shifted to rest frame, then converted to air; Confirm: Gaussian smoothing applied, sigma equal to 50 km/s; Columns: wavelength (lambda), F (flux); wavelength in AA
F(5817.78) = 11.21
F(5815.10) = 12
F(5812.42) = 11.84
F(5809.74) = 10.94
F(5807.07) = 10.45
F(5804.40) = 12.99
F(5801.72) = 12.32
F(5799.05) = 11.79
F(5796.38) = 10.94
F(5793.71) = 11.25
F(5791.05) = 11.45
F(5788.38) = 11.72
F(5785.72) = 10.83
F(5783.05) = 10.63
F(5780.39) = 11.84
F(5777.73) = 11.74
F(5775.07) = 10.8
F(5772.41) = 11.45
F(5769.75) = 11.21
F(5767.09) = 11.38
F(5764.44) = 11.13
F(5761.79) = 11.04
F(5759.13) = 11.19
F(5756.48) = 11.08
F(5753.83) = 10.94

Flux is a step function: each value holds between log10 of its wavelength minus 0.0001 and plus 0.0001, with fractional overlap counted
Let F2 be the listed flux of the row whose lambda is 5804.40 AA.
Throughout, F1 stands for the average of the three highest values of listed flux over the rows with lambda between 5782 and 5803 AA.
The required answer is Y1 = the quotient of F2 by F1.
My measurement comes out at 1.09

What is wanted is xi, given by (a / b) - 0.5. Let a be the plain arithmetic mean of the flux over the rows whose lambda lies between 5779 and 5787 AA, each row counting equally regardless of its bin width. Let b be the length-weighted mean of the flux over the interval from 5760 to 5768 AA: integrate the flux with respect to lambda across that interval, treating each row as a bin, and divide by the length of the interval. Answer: 0.493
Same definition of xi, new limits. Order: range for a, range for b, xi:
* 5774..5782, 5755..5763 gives 0.533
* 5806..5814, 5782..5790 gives 0.499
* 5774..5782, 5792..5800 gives 0.512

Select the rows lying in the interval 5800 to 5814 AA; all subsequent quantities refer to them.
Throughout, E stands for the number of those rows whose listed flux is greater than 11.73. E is 3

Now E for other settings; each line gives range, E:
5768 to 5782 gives 2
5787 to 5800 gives 1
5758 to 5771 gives 0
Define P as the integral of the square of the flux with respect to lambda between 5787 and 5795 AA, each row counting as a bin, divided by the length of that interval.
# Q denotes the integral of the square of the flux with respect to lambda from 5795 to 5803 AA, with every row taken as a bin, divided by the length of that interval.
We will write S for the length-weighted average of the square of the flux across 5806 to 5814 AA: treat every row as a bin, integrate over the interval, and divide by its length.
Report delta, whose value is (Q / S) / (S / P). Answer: 1.17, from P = 132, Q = 137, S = 124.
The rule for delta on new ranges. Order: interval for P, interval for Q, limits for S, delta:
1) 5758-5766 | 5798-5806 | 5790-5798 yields 1.18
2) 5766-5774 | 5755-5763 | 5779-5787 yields 1.03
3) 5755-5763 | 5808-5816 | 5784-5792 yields 1.00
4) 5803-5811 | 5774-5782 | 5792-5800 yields 1.06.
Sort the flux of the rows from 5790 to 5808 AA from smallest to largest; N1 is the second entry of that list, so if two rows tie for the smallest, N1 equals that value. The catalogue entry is 10.94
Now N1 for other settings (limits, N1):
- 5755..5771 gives 11.08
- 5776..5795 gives 10.83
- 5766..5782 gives 11.21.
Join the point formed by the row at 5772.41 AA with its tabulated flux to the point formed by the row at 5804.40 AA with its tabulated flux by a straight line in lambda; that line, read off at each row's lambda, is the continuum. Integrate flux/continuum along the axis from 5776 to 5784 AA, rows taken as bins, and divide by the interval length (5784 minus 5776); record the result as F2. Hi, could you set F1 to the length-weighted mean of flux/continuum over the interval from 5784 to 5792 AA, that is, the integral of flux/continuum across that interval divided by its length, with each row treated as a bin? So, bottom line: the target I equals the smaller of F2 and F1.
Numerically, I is 0.93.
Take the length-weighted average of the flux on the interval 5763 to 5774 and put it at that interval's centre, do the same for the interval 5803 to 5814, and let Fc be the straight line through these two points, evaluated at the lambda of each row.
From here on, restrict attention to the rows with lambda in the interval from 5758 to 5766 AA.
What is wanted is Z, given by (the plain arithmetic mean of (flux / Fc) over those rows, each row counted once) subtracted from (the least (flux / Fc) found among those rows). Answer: -0.01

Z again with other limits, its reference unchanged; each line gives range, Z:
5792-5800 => -0.03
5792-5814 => -0.10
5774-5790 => -0.06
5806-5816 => -0.07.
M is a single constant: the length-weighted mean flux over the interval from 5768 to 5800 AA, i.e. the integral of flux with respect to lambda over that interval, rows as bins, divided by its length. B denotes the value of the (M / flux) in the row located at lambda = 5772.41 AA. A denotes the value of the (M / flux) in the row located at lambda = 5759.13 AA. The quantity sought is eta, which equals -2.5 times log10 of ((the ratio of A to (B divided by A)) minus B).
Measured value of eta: 3.33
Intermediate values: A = 1.01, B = 0.99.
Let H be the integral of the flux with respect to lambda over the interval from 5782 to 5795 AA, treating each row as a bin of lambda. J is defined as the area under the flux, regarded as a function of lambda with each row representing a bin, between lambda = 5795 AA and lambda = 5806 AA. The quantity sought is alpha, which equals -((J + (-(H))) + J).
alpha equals -118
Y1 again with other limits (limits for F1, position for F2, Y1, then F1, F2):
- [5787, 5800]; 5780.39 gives 1.02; 11.7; 11.84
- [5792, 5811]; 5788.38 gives 0.95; 12.4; 11.72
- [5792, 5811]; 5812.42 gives 0.96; 12.4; 11.84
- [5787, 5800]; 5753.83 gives 0.94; 11.7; 10.94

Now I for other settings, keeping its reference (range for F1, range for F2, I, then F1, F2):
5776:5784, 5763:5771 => 0.97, 0.97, 1.005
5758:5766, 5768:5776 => 0.98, 1.02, 0.978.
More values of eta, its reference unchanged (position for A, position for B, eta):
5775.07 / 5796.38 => 3.92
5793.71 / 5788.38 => 2.71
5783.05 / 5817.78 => 2.37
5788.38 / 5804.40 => 1.75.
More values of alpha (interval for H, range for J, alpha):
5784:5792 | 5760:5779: -337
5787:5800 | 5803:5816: -154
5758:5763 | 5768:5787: -371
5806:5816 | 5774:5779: 0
